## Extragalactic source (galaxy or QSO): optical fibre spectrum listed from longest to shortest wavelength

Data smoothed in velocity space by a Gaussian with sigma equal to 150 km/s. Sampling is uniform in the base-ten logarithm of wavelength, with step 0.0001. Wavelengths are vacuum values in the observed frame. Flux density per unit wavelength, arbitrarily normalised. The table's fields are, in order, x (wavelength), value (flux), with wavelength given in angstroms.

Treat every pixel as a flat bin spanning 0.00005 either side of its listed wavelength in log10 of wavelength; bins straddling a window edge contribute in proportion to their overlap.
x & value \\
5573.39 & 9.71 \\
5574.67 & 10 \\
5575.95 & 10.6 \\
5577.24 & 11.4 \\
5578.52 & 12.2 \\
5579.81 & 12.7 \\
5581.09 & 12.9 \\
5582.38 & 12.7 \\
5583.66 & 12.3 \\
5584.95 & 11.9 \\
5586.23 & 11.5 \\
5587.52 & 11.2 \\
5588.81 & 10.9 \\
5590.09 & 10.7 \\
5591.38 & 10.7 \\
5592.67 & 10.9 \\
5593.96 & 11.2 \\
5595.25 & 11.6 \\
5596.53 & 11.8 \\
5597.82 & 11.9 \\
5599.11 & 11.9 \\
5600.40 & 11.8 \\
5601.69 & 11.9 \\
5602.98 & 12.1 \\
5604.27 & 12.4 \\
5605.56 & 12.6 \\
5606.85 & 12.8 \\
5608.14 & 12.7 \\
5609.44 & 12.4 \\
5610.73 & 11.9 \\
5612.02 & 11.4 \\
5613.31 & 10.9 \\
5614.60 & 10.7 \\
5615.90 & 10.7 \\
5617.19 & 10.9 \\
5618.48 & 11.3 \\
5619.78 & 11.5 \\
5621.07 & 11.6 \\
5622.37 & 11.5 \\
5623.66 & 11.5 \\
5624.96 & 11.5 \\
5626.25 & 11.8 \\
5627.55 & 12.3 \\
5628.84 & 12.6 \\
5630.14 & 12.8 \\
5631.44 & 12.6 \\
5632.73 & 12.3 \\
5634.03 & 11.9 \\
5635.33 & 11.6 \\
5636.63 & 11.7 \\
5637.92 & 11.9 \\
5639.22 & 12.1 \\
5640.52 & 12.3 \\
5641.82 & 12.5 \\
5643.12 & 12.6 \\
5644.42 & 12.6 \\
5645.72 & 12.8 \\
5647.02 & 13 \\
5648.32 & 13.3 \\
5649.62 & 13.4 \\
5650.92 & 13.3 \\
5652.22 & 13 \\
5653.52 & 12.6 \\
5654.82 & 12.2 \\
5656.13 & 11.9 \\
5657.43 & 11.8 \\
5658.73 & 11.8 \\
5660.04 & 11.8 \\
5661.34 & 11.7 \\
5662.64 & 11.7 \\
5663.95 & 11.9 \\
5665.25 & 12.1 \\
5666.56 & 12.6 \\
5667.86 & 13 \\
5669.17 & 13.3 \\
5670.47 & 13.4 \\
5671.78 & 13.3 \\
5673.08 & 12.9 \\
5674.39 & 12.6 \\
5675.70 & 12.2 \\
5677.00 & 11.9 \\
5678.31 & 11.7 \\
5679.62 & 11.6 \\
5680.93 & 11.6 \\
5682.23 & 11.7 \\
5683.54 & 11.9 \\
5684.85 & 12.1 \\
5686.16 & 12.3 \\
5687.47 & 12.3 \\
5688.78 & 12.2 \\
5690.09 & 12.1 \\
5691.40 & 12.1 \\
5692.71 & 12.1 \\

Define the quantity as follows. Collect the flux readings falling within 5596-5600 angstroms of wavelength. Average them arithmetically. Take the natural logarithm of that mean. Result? 2.47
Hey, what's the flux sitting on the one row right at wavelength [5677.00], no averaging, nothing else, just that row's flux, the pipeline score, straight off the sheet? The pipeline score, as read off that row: 11.9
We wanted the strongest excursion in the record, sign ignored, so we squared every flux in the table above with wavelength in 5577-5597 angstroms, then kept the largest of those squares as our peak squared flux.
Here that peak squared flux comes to 166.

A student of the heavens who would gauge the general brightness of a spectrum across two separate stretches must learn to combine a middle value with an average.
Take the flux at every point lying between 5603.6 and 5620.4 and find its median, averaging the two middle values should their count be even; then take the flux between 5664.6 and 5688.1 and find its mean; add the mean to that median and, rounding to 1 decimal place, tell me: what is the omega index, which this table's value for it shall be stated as 23.9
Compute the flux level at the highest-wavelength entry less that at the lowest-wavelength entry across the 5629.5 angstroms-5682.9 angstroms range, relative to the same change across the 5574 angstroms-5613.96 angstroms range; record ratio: -1.22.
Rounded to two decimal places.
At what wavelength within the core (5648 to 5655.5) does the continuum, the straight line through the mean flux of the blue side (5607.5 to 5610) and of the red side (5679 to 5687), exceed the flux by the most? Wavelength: 5654.82 angstroms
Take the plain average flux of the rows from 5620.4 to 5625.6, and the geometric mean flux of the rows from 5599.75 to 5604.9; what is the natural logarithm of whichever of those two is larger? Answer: 2.489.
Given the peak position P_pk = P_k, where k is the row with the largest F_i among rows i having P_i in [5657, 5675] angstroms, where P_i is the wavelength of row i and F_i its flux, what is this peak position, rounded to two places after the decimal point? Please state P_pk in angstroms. 5670.47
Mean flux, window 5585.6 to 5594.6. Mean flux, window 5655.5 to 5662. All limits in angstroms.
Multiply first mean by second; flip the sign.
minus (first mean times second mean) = -130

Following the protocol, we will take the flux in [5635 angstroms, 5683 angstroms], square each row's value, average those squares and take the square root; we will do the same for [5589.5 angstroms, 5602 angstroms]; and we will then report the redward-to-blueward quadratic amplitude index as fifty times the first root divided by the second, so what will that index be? 54.0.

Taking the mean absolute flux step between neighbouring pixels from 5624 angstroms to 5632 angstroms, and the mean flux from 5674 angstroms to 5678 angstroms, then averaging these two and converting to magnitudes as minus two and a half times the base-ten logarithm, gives -1.99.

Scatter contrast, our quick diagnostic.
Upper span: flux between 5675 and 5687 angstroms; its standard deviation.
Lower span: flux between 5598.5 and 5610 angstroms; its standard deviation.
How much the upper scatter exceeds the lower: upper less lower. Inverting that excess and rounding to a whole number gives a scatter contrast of -9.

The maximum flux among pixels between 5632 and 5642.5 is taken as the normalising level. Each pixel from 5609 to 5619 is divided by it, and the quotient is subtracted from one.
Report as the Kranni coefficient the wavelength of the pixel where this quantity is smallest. 5609.44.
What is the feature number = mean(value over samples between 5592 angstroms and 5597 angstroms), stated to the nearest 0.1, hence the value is 11.4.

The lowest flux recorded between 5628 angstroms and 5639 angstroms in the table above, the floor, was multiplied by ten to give 116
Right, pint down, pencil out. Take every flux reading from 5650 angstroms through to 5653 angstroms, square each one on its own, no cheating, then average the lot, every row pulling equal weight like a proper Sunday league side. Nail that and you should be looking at 173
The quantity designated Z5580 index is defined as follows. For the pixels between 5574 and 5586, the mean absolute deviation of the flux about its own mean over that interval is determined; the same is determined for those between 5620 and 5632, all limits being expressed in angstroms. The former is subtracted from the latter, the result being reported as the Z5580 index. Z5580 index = -0.30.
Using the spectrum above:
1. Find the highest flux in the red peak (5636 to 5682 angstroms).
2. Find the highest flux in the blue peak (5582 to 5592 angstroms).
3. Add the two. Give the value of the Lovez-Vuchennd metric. 26.1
